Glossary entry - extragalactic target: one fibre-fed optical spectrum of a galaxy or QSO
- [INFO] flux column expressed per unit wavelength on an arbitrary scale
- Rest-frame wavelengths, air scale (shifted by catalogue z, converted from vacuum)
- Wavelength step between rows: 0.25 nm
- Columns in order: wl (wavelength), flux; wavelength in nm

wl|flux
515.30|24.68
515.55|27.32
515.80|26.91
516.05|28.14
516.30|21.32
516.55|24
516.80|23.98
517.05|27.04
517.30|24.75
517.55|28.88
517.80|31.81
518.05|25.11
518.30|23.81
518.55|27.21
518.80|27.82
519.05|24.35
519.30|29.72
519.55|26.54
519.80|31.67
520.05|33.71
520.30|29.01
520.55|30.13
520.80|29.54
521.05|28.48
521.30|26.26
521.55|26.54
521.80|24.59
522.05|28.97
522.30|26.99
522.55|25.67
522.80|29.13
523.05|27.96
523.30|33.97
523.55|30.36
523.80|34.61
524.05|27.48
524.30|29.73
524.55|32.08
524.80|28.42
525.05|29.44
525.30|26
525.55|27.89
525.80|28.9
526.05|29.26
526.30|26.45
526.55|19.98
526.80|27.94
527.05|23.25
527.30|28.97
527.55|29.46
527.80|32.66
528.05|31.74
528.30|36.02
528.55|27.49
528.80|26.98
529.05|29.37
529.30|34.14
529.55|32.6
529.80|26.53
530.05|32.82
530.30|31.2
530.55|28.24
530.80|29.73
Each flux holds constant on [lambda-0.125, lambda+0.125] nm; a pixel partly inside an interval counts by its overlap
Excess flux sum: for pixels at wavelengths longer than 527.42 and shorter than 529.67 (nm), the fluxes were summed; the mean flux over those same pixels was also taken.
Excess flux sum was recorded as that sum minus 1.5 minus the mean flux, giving 248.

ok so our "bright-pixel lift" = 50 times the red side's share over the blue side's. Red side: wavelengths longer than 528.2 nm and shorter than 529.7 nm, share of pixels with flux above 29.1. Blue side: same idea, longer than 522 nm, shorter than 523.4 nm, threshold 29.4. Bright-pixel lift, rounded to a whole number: 200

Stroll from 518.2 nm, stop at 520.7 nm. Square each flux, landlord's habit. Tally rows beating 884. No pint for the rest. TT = 3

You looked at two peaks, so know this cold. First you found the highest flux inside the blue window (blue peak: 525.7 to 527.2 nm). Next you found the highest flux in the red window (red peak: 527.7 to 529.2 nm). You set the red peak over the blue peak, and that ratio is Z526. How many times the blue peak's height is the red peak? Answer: 1.23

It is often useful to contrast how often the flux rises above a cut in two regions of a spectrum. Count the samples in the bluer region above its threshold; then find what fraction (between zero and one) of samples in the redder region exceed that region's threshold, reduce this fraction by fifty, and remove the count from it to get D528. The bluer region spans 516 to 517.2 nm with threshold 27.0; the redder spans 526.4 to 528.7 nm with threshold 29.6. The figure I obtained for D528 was -51.7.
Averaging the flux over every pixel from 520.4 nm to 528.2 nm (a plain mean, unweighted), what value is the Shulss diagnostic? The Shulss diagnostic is 28.5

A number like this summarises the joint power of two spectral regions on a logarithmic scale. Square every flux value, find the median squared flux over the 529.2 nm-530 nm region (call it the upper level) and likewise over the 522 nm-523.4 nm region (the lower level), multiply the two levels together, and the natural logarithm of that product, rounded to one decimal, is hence 13.7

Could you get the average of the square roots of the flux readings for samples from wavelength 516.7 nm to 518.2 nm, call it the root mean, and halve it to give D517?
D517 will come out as 2.591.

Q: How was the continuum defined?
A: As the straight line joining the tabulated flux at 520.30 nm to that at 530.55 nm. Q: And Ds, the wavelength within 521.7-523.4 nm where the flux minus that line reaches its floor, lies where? 521.80 nm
